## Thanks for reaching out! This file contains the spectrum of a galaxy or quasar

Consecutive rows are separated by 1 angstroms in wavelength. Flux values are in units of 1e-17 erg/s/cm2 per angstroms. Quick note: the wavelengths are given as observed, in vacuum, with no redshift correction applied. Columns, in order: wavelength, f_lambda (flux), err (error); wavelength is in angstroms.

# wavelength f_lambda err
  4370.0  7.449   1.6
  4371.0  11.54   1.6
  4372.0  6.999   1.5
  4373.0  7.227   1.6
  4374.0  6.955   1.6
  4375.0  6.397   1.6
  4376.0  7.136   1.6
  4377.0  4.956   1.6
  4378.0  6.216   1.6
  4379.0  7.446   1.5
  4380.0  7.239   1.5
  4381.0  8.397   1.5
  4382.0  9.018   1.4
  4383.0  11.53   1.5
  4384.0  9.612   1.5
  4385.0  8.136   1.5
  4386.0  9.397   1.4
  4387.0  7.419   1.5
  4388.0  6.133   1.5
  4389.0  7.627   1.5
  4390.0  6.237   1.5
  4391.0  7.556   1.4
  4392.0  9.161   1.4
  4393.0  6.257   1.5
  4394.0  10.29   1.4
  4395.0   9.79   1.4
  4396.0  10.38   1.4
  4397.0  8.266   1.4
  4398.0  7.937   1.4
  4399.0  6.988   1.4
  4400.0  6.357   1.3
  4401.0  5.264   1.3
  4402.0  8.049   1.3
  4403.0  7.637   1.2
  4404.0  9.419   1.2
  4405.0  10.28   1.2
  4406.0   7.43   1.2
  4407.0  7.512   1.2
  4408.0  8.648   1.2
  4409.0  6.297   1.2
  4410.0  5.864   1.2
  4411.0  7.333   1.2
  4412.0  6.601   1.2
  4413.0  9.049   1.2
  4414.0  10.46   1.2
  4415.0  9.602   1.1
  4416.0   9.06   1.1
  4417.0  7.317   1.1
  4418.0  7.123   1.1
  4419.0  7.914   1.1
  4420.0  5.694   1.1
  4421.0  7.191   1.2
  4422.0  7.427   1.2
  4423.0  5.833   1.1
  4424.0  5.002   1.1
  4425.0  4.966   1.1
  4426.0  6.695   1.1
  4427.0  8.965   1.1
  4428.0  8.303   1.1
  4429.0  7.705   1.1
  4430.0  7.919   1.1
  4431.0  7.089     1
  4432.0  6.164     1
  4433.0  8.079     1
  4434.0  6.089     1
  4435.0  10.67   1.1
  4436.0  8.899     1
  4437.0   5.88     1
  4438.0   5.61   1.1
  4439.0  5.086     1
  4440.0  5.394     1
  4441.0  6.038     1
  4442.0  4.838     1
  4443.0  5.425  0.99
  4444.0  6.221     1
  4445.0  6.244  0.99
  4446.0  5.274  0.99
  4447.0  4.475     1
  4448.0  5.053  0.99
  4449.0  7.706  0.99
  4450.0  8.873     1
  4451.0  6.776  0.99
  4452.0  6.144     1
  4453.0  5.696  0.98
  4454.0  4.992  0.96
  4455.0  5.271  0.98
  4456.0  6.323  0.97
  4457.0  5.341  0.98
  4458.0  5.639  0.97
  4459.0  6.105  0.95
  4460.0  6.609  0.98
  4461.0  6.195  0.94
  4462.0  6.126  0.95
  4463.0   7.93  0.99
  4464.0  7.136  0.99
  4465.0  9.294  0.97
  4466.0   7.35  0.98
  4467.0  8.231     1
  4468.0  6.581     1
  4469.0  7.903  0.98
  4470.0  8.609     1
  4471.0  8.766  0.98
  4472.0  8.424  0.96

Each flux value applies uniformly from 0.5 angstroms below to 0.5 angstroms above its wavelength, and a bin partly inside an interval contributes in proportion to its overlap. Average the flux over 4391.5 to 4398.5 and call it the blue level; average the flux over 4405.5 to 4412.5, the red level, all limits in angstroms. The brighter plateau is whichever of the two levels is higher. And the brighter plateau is 8.9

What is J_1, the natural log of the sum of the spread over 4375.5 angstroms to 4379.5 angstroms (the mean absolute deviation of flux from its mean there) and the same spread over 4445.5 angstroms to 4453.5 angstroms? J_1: 0.695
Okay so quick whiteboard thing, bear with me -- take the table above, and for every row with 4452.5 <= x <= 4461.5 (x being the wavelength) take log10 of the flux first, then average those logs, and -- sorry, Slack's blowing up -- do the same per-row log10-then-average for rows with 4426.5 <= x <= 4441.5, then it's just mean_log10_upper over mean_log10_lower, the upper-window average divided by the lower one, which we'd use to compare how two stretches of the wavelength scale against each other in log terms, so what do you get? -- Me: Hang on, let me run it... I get 0.90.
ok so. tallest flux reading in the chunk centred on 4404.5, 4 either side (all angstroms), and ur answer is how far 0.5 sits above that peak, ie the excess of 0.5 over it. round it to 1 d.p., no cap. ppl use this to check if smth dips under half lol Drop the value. -9.8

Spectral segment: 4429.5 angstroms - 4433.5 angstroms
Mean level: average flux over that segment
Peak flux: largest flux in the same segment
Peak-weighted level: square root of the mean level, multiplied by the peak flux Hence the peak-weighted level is 21.8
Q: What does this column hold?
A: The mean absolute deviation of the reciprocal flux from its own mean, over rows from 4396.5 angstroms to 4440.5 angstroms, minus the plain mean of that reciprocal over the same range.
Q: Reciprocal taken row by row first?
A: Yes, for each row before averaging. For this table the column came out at -0.117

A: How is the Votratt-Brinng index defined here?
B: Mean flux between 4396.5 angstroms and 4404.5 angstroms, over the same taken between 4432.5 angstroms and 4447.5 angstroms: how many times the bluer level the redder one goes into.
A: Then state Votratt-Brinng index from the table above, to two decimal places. 1.19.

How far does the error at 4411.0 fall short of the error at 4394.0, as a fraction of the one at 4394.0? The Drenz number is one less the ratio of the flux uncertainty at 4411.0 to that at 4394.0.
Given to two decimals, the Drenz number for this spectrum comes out 0.14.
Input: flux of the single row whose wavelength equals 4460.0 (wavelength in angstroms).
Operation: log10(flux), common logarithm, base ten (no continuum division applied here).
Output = 0.82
